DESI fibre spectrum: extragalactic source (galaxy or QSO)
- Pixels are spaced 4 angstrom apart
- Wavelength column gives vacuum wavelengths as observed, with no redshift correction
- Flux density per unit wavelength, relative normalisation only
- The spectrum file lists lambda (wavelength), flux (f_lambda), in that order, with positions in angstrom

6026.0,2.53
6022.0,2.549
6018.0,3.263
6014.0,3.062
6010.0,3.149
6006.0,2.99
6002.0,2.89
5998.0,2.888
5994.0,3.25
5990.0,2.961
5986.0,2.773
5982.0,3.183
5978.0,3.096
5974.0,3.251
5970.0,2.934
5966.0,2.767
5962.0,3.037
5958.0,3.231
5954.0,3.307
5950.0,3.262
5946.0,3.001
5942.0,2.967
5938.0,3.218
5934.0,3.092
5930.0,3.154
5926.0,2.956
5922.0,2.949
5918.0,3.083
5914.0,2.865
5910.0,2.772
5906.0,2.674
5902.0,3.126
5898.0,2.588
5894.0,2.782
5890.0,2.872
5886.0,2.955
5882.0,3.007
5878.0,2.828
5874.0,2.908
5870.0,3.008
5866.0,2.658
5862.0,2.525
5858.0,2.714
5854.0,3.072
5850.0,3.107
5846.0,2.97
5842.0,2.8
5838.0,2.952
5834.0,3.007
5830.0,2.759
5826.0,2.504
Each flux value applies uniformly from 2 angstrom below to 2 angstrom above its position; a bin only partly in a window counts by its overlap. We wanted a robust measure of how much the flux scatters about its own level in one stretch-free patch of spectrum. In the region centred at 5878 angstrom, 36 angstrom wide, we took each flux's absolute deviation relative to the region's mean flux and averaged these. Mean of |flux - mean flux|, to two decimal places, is 0.12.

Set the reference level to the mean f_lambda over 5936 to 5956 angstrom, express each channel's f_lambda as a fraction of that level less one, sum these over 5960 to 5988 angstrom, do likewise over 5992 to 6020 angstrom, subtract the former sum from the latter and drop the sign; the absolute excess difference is 0.14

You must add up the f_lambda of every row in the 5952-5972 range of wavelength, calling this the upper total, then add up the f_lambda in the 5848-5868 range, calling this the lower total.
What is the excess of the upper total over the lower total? 1.2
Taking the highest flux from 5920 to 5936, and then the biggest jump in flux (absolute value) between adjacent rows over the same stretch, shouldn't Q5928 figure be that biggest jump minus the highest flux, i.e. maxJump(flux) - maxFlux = -3.0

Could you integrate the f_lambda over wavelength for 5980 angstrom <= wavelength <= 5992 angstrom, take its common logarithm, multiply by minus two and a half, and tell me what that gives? -3.88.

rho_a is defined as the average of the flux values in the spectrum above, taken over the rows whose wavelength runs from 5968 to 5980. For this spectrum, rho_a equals 3.09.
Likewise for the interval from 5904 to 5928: 2.88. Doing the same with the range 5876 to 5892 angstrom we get 2.92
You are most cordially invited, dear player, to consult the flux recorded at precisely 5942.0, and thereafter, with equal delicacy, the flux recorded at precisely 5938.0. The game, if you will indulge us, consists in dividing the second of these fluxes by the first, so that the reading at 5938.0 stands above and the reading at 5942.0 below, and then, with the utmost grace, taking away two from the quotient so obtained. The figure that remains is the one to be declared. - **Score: -0.92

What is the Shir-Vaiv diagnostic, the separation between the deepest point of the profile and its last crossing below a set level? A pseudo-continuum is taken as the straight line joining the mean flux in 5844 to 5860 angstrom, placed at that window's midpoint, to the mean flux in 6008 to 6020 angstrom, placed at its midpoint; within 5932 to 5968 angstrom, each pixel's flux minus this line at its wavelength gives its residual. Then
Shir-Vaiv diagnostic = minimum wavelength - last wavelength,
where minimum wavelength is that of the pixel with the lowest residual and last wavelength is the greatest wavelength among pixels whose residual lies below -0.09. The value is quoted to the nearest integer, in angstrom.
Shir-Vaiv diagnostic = 0 angstrom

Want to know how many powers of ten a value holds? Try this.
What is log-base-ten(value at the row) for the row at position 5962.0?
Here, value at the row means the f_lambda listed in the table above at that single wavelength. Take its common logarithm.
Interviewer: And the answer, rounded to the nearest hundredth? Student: 0.48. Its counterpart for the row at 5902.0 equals 0.49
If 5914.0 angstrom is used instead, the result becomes 0.46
